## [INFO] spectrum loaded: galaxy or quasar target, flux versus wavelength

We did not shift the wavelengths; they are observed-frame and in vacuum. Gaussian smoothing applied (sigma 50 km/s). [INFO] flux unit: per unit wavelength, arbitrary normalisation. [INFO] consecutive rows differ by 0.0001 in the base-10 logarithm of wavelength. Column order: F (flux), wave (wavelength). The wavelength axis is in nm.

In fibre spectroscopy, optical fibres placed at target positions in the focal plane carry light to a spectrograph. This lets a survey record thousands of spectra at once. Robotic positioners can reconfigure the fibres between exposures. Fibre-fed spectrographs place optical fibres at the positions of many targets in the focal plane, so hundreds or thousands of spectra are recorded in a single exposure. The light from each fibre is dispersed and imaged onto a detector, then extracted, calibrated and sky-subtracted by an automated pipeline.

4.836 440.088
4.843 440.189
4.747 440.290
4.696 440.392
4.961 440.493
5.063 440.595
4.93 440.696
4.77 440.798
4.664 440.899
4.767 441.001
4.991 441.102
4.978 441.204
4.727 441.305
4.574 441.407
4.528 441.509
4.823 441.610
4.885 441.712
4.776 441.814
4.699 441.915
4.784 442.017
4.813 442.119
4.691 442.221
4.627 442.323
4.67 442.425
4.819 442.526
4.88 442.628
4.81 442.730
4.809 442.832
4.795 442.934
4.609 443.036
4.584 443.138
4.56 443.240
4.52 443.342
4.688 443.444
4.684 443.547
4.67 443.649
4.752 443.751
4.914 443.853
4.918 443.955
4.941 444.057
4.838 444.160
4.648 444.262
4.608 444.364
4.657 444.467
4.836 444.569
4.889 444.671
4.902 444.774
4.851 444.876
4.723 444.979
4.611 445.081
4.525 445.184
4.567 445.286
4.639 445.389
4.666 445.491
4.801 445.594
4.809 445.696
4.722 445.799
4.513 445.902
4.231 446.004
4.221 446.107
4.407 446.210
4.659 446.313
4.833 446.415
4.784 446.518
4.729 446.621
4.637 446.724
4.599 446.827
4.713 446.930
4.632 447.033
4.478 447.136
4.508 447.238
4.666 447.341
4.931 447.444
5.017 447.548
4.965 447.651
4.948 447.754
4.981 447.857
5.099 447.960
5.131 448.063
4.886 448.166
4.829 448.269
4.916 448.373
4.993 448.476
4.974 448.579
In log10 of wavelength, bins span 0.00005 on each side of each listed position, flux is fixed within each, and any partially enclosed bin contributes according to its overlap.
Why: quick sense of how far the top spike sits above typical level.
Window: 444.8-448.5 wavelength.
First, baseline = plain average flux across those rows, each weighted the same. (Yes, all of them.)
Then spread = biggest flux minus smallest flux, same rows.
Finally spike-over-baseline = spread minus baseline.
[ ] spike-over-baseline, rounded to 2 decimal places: -3.82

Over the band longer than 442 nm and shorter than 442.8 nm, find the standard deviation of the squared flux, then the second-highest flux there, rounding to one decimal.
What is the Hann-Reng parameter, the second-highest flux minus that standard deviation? 4.0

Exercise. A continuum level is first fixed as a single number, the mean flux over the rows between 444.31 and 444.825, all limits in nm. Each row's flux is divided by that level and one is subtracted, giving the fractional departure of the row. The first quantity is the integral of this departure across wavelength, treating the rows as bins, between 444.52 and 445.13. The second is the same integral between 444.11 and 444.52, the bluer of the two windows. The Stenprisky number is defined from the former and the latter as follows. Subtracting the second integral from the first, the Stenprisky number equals 0.011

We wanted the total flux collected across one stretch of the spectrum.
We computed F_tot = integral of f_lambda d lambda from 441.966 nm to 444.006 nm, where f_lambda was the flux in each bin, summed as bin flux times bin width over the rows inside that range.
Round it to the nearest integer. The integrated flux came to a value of 10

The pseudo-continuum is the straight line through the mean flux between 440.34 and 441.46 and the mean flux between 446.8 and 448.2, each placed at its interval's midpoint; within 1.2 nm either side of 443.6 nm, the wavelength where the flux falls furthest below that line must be 443.342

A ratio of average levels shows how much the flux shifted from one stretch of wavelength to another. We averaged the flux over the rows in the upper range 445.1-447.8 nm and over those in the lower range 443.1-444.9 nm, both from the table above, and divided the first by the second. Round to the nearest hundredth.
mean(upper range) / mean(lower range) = 0.98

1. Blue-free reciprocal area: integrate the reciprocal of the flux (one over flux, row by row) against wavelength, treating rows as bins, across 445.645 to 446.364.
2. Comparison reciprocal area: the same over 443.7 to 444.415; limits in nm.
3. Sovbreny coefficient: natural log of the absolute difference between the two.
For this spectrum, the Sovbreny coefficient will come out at -4.54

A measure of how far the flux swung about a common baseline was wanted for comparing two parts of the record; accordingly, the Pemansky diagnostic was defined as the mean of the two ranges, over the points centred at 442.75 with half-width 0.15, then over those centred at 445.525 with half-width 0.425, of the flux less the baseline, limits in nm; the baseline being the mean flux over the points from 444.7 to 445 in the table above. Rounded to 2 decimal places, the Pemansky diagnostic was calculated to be 0.18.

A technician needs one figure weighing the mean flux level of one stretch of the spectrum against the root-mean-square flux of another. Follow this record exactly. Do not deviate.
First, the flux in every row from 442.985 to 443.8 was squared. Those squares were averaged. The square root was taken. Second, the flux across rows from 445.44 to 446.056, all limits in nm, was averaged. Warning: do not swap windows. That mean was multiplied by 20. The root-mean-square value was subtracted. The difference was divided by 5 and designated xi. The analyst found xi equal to 17.6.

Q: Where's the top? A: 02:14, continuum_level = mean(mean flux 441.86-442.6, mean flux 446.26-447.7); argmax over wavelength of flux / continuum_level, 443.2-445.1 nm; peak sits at 444.057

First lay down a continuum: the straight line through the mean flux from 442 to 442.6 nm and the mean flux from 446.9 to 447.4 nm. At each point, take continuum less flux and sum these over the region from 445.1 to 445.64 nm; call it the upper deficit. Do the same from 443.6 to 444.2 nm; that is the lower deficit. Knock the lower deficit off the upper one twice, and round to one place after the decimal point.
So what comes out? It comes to 1.8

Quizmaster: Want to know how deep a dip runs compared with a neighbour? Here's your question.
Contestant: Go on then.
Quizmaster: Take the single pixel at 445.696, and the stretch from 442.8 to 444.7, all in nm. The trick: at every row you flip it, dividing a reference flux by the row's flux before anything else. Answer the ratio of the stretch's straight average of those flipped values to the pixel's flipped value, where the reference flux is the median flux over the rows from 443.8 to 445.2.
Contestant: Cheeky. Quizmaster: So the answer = 1.02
